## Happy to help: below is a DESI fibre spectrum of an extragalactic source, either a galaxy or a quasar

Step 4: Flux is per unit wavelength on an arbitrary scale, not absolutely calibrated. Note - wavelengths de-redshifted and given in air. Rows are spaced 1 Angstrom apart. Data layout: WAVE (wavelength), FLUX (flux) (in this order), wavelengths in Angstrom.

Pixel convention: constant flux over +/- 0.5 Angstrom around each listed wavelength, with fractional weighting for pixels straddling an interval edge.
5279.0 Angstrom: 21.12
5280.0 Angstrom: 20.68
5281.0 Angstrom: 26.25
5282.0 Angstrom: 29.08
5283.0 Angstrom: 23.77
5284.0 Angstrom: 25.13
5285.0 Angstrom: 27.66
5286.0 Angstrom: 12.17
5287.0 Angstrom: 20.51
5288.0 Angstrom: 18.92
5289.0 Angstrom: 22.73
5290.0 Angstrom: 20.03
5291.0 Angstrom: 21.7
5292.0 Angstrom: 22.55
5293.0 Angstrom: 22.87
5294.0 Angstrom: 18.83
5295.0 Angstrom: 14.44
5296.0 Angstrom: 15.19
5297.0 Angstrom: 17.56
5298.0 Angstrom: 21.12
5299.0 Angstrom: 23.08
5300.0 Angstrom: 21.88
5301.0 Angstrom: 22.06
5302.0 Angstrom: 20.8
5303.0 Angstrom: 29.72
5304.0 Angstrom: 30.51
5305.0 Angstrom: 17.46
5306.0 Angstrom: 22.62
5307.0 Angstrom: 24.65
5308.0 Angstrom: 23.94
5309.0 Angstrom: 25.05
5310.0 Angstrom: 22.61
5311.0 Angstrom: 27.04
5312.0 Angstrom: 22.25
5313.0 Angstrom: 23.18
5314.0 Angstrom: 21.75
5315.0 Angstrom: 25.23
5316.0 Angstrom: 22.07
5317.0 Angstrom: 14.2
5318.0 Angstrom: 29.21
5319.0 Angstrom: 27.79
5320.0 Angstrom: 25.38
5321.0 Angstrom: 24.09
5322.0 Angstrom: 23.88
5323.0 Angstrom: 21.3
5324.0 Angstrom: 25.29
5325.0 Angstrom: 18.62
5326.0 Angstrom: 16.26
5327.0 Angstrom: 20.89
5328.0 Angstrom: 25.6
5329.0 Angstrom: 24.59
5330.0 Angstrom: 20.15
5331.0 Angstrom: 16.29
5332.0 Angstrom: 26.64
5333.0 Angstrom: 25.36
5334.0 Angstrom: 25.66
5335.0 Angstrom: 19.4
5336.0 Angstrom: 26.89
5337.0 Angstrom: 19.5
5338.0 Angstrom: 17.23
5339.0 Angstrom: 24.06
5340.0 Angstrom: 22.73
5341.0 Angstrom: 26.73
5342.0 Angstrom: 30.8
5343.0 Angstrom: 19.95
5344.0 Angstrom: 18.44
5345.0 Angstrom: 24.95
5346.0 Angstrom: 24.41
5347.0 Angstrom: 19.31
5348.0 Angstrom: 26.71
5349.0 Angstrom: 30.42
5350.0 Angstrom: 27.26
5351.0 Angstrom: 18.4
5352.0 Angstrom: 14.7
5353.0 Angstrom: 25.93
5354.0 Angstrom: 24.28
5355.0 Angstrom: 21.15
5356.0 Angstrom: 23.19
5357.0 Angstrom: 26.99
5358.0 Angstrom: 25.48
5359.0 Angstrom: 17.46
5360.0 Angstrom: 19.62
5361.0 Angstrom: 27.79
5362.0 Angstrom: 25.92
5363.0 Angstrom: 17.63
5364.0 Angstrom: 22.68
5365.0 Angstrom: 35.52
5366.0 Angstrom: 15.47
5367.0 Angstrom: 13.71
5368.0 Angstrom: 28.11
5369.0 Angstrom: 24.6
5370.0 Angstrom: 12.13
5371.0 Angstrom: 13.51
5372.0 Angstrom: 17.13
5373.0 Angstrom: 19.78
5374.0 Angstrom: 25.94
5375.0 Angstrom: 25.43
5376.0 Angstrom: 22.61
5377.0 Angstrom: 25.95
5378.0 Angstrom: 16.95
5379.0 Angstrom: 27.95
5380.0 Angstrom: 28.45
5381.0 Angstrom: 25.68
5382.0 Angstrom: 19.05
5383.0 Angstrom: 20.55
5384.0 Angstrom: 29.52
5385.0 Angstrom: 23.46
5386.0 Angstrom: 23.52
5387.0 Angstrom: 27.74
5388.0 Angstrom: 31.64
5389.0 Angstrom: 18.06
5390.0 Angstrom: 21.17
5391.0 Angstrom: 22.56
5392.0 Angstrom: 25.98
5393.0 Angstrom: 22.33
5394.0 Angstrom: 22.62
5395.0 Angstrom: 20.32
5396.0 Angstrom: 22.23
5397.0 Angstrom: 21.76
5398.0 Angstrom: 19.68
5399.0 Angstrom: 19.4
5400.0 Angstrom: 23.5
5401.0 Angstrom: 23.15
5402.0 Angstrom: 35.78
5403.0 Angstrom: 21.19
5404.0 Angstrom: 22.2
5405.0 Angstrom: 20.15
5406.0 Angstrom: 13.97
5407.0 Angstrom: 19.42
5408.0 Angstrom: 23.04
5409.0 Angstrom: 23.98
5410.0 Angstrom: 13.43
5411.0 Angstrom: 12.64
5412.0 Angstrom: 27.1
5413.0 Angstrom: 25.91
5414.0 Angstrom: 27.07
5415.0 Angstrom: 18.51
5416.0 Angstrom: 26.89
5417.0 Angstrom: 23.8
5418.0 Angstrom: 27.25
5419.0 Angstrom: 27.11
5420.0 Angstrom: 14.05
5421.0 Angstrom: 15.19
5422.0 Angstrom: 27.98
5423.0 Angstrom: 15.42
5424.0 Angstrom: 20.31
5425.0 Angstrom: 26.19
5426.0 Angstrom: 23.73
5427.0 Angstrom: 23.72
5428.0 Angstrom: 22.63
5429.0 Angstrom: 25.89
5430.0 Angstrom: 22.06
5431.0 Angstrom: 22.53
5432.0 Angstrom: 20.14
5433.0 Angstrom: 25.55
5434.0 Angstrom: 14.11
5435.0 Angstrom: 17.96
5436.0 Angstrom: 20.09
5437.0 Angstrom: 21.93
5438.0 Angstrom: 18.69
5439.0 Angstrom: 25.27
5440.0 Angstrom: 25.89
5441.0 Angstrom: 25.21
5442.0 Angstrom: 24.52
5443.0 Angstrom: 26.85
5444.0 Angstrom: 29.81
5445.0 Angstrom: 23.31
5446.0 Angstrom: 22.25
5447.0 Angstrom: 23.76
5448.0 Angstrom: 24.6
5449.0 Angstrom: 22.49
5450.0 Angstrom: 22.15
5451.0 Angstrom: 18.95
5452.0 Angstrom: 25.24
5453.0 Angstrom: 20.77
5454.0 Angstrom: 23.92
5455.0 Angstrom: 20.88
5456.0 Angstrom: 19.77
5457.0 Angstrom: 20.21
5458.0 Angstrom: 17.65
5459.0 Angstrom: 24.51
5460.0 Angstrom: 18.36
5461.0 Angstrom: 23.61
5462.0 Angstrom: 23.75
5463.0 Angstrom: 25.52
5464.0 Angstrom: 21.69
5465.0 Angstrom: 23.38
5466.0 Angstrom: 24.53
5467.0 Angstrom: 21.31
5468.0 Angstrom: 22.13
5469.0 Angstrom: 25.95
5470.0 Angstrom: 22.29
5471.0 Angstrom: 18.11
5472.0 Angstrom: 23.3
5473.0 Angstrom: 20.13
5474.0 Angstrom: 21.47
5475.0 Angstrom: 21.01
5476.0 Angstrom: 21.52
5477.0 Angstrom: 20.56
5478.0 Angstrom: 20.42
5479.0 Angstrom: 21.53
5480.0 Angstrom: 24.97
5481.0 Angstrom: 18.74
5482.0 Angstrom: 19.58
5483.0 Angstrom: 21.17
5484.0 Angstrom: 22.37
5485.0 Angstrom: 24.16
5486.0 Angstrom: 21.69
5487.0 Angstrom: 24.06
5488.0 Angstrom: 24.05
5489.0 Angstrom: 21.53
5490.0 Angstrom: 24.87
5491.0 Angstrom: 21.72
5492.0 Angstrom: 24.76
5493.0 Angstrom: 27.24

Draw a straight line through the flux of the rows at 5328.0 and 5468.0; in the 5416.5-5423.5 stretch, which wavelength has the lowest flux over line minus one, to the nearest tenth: 5420.0 Angstrom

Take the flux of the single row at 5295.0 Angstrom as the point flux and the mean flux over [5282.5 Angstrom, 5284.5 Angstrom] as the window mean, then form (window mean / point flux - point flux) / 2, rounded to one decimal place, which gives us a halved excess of -6.4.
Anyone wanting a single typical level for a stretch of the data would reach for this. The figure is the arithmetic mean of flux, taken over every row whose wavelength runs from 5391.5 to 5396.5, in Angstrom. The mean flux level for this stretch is 22.7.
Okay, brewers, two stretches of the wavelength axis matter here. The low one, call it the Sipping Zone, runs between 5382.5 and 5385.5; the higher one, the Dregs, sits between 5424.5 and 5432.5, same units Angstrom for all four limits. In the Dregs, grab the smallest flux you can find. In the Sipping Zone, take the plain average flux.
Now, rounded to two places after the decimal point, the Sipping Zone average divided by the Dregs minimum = 1.22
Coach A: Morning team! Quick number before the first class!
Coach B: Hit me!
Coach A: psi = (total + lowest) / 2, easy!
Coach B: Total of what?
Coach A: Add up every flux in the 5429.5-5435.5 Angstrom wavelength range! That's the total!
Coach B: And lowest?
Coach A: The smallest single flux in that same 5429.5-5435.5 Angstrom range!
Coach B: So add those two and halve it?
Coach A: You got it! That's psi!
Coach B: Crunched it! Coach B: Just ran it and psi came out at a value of 68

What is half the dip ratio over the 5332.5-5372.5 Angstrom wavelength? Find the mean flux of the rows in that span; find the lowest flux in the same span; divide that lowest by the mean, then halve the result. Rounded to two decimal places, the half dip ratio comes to 0.27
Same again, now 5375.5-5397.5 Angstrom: 0.36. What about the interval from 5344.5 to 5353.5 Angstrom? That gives 0.31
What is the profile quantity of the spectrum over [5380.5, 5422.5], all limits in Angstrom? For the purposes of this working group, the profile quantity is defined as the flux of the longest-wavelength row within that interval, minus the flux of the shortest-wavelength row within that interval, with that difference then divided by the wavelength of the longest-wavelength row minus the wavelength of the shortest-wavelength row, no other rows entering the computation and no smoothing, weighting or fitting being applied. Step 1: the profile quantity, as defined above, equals 0.1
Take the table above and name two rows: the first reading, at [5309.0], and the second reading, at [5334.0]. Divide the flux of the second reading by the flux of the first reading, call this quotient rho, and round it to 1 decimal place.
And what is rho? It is 1.0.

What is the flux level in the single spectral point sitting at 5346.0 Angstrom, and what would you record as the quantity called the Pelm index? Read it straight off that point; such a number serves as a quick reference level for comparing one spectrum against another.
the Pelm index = 24.41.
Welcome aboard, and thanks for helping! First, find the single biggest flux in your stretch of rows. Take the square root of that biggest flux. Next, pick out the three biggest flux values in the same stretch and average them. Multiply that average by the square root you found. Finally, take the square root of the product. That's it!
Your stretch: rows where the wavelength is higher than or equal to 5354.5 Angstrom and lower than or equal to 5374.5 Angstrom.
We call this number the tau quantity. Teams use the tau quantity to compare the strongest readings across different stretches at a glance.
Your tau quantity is 13.5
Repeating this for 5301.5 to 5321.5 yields 12.8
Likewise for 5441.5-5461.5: 12.2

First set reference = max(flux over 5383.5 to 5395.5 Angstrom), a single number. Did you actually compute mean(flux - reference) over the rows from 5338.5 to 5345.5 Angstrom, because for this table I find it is -7.7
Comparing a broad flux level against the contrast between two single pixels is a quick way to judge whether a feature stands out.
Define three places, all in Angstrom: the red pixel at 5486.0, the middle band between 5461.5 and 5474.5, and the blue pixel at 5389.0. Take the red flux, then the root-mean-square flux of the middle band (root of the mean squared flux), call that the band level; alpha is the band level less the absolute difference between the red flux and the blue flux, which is 19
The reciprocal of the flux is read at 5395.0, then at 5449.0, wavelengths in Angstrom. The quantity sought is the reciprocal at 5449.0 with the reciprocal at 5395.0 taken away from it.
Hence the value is -0.005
